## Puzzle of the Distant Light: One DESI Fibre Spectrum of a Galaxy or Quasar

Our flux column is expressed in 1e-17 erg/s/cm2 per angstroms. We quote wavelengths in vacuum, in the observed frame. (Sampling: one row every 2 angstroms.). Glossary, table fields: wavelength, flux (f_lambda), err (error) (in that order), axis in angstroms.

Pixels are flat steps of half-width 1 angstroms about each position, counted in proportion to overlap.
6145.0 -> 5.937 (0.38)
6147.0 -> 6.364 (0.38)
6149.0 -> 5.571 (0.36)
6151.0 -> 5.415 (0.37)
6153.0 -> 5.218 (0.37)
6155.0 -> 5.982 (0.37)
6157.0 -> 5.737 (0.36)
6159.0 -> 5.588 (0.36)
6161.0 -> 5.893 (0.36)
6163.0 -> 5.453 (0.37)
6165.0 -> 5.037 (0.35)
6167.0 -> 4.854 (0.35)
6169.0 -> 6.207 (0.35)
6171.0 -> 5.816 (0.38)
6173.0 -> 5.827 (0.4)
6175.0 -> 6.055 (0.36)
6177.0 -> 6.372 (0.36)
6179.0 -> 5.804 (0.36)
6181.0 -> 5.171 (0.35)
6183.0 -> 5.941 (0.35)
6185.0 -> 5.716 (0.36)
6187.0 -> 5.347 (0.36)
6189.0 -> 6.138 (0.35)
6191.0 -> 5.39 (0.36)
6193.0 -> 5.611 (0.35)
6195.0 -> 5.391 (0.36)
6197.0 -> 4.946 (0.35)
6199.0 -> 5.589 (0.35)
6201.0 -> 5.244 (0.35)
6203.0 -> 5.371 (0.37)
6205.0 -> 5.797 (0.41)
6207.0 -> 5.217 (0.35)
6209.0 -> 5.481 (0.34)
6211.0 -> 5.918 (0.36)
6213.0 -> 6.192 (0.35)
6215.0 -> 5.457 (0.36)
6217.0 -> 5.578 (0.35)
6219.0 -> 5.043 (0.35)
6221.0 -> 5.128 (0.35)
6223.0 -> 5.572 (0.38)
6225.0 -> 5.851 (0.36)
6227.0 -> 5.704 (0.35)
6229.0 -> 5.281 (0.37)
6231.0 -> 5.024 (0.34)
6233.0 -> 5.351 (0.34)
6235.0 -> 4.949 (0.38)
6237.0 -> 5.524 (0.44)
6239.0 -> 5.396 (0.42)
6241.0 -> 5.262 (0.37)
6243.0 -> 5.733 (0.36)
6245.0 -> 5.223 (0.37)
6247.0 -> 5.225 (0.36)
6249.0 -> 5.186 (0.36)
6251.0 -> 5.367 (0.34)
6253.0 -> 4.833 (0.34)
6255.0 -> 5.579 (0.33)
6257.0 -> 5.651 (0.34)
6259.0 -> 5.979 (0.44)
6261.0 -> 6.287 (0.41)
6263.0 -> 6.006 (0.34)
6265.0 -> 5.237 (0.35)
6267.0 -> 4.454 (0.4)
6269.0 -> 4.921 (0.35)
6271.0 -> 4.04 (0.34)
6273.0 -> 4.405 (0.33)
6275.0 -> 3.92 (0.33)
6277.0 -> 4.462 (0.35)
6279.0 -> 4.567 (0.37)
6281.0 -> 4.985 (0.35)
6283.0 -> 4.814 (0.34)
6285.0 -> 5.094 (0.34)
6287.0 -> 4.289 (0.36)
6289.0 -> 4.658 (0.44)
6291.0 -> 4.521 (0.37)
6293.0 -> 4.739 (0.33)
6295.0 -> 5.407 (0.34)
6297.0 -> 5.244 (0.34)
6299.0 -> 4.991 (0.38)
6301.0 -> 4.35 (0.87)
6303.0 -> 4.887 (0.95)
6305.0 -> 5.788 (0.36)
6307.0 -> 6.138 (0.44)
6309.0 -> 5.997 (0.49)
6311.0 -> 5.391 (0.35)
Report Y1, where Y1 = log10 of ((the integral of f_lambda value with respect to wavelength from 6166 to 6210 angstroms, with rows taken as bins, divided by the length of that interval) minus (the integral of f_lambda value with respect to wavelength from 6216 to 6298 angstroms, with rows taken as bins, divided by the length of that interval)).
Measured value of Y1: -0.33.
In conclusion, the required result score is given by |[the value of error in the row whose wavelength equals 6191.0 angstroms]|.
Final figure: 0.360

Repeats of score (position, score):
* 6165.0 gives 0.350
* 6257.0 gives 0.340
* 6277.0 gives 0.350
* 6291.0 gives 0.370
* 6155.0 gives 0.370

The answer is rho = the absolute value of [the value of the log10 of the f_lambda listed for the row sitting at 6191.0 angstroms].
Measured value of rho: 0.73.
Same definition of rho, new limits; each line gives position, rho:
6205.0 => 0.76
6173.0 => 0.77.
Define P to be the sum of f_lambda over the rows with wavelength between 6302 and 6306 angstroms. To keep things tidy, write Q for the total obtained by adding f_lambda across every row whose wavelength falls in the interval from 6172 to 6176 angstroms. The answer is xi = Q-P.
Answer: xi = 1.2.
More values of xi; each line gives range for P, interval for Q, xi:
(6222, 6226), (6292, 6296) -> -1.3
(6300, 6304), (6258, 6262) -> 3.0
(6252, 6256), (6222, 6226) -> 1.0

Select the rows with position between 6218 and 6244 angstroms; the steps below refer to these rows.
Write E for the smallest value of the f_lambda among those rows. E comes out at 4.949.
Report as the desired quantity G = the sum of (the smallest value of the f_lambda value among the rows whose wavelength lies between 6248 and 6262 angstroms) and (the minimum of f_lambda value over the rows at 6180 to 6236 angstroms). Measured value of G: 9.78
